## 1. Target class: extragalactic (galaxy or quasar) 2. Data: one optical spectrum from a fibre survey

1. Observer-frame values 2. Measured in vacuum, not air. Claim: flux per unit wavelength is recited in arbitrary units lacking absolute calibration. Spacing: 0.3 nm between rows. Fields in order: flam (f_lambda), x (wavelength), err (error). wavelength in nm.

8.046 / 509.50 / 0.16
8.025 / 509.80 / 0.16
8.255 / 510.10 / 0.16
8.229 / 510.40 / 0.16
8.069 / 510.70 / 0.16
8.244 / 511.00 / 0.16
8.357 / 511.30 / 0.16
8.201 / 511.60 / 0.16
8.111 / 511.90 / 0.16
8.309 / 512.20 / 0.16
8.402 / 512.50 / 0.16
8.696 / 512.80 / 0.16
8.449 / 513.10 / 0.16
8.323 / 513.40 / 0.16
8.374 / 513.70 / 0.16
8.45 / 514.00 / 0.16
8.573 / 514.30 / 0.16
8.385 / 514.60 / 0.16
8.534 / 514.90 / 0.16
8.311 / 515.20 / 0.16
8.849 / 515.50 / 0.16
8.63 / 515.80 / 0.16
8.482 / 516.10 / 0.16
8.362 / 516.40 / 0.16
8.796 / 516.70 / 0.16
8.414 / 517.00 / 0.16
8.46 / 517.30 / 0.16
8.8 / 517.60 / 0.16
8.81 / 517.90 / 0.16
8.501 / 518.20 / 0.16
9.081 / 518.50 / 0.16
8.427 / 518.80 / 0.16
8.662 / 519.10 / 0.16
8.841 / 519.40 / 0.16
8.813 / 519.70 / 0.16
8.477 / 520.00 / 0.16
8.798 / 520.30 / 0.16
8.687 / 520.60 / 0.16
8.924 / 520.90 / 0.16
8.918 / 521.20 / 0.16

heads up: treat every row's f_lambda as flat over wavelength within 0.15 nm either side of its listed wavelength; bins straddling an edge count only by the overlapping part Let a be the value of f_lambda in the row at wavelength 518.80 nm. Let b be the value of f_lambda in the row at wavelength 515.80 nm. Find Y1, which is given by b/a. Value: 1.02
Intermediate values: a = 8.427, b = 8.63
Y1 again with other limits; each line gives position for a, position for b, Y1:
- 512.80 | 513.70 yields 0.96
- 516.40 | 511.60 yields 0.98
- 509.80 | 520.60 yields 1.08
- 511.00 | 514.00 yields 1.02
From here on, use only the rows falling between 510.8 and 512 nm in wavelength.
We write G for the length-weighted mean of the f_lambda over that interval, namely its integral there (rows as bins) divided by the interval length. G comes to 8.23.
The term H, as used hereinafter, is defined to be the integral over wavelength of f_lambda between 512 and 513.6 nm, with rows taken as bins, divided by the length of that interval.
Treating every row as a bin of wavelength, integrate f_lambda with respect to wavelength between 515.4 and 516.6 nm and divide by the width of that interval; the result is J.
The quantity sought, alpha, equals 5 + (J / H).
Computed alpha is 6.02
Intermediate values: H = 8.42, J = 8.58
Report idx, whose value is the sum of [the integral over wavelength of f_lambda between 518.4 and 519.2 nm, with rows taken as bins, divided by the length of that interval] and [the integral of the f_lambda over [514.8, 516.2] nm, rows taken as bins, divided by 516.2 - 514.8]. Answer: 17.27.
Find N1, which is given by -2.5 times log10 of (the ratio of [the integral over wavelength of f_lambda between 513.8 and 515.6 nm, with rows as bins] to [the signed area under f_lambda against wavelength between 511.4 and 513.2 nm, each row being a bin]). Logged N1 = -0.02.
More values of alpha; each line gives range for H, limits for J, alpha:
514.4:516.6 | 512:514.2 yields 5.99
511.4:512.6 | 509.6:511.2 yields 5.99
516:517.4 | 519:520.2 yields 6.02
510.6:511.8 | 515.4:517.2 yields 6.04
